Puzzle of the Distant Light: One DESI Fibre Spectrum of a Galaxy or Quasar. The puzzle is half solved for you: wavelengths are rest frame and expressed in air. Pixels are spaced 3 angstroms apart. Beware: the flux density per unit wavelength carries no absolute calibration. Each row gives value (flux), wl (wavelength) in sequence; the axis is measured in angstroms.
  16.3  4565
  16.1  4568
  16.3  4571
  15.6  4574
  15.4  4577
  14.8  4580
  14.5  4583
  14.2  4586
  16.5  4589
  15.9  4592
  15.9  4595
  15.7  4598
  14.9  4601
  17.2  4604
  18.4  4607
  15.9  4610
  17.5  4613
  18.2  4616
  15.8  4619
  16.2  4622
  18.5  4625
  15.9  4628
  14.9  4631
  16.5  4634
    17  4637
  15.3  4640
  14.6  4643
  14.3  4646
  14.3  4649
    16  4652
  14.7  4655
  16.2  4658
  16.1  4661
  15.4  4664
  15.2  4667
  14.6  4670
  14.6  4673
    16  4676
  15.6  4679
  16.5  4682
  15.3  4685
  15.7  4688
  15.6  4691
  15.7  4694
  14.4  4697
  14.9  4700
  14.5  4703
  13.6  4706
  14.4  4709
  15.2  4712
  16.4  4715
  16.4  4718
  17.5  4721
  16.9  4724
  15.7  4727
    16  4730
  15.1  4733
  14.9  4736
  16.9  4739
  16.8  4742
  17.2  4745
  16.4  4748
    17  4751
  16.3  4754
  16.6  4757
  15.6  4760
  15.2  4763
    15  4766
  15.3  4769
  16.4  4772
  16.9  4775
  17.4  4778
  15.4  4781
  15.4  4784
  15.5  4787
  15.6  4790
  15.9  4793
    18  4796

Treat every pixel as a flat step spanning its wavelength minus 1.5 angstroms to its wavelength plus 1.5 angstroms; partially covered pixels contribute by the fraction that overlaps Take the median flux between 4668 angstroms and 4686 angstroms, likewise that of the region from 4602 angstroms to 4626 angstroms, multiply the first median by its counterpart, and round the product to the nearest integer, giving 268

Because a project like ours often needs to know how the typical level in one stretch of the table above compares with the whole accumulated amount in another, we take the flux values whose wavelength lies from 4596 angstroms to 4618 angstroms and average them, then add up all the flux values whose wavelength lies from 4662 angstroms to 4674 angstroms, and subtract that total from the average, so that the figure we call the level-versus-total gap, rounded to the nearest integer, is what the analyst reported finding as -43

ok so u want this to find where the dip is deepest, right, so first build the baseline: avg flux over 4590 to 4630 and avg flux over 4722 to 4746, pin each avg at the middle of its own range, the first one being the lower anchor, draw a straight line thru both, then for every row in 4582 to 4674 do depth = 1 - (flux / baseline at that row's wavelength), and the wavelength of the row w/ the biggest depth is 4586 angstroms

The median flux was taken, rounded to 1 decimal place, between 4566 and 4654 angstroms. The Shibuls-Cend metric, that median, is 15.9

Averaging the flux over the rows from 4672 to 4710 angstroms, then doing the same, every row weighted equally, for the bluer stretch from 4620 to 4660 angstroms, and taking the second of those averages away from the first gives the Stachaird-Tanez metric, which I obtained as -0.6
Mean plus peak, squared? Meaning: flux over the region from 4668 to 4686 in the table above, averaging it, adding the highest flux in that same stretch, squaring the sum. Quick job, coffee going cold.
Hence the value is 1020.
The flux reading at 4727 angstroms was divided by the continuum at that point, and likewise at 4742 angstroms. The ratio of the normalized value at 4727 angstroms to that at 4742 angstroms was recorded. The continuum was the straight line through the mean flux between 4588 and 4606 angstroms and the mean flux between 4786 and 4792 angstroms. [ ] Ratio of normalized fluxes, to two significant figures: 0.93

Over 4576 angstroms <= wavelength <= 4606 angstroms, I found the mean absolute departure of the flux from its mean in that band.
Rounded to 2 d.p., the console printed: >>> 0.74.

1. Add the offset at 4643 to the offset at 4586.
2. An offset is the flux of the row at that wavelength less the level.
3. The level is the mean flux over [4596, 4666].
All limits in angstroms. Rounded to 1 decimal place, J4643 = -3.3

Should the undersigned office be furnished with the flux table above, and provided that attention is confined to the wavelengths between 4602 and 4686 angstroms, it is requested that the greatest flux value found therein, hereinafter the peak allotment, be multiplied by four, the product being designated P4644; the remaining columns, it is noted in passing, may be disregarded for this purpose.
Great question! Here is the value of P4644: 74.0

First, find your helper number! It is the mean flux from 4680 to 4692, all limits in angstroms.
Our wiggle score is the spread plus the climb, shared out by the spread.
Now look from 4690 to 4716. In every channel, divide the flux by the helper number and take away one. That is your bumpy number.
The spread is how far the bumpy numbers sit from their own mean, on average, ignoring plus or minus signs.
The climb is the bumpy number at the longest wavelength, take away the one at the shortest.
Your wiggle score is 2.2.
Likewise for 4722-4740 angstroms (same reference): 1.0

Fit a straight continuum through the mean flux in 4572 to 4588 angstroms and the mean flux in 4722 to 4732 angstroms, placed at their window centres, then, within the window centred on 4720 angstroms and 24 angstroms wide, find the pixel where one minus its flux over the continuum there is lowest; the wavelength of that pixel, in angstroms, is 4721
